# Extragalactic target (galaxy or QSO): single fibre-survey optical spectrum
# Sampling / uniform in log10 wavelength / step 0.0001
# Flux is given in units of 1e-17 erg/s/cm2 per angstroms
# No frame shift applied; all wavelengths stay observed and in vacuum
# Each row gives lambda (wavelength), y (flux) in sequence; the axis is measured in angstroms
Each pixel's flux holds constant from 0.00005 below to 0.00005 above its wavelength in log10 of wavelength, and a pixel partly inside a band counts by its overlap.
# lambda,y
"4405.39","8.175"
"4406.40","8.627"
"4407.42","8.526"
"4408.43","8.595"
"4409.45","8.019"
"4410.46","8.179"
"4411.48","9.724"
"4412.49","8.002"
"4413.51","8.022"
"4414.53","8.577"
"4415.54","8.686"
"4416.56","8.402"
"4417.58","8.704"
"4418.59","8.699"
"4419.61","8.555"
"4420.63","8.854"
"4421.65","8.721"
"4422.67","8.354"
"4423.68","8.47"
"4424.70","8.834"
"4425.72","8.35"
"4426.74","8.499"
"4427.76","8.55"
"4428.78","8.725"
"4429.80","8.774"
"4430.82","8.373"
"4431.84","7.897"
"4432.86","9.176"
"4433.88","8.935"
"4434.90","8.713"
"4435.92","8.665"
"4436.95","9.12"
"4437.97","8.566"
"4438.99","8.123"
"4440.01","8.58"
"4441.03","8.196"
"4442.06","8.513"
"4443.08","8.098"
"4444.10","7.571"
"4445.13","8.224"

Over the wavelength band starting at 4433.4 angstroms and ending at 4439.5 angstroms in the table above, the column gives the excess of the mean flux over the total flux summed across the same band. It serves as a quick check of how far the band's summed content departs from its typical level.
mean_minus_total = -43.4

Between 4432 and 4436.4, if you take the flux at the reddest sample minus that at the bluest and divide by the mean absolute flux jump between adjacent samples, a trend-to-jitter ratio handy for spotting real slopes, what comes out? -3.0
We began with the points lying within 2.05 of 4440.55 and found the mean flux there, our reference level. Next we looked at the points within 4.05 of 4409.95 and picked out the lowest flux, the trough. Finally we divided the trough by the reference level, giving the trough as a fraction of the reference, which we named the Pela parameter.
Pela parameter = 0.958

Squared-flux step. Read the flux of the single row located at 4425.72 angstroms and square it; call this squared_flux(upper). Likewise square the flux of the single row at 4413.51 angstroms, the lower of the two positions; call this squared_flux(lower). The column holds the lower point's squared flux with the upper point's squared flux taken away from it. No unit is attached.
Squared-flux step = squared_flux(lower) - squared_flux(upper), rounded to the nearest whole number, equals -5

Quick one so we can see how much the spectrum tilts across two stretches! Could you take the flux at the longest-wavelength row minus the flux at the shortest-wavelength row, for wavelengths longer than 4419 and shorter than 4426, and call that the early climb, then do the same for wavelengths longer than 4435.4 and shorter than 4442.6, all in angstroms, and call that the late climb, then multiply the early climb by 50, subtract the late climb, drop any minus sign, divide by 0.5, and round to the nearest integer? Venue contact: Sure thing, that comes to 20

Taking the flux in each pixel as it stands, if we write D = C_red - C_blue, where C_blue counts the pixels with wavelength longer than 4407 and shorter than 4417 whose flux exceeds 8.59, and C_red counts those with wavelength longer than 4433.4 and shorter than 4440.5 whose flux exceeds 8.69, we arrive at 0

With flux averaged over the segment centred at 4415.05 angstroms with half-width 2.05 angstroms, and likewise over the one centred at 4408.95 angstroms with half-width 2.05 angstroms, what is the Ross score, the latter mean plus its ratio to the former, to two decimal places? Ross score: 9.32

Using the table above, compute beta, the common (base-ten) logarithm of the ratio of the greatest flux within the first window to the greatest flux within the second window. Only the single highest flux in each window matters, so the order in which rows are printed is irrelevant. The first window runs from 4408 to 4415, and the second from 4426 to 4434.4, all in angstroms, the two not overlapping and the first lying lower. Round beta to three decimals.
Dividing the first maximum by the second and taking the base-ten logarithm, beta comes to 0.025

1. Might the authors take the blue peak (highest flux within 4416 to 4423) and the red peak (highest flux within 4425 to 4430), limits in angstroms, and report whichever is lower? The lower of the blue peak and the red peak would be 8.77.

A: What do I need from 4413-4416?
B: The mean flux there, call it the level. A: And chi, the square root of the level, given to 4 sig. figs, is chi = 2.903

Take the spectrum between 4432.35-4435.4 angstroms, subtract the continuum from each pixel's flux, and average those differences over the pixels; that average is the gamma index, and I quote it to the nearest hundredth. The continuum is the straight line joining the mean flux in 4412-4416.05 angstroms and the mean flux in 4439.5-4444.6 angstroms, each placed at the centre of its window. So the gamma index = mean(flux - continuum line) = 0.71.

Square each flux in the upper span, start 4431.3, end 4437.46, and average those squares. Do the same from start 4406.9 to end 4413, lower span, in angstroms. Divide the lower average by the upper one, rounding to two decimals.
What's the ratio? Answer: 0.95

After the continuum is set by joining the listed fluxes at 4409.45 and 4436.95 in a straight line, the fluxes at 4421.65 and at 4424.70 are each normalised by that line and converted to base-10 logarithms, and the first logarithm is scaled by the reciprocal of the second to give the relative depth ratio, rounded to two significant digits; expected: 1.1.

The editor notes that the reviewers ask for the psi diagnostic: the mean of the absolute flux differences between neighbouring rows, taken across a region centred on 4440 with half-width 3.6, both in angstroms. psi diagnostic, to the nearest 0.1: 0.4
